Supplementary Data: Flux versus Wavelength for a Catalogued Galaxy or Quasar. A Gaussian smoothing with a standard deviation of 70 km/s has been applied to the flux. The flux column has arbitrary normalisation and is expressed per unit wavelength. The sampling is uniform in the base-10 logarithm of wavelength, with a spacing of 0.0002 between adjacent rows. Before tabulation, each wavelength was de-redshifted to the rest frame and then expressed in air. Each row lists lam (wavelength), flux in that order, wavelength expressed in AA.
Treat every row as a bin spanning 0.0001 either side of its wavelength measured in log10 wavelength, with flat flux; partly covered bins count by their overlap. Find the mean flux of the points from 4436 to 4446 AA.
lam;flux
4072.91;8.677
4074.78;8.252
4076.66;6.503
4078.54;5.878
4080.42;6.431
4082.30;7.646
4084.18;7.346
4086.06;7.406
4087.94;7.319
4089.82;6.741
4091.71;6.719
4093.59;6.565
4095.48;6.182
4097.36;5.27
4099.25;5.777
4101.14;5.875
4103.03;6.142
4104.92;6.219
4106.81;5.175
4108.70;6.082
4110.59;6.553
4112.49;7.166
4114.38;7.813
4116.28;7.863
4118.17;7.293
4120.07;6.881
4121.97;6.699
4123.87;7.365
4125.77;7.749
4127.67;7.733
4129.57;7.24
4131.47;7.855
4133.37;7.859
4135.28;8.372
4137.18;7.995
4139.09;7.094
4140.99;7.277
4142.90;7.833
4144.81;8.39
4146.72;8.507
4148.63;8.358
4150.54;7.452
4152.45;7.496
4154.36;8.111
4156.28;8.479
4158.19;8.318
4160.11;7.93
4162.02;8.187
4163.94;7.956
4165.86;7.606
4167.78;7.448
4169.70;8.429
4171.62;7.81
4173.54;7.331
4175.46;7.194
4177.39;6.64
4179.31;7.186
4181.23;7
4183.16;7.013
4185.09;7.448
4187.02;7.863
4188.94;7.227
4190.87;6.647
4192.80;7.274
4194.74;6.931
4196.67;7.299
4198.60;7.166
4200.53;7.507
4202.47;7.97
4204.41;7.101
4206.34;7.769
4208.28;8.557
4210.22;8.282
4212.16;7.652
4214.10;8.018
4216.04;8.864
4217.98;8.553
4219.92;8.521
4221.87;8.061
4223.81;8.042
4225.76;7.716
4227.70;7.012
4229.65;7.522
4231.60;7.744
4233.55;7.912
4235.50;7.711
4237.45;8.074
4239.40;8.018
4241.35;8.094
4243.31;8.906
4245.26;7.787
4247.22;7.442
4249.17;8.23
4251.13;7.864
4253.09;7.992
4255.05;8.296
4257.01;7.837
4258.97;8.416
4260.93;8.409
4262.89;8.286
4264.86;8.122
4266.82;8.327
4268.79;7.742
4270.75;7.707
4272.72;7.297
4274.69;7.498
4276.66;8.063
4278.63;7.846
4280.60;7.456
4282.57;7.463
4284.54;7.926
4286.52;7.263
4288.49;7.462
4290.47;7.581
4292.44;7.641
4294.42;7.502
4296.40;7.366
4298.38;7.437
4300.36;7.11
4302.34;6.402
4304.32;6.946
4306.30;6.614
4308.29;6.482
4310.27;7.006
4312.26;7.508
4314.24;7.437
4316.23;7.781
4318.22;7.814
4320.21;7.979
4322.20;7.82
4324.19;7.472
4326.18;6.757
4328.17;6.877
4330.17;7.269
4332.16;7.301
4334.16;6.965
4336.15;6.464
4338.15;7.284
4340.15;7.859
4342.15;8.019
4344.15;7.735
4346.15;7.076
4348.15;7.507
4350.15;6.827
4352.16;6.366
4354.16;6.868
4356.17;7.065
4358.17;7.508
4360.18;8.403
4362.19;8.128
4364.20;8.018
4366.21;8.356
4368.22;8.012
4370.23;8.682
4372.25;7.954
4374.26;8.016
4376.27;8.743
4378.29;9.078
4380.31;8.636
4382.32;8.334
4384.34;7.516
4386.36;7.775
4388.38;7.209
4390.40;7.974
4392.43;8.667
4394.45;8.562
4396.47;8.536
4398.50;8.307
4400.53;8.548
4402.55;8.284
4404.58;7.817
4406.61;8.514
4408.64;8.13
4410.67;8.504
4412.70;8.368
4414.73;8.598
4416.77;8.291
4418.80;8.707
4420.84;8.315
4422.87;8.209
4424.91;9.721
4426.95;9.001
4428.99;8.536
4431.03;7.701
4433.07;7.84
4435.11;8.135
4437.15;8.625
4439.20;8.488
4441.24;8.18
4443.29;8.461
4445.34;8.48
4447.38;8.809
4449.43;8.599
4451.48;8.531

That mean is 8.4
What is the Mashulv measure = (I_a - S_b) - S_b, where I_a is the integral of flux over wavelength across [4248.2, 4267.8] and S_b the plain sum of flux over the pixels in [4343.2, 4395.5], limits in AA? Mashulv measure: -250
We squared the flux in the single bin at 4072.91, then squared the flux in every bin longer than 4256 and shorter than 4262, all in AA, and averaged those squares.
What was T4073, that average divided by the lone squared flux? 0.90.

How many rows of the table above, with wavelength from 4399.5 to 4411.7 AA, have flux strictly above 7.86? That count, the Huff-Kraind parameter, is 5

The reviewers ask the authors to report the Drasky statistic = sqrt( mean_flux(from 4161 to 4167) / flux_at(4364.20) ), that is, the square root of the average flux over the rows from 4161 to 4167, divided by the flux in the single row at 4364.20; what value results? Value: 0.99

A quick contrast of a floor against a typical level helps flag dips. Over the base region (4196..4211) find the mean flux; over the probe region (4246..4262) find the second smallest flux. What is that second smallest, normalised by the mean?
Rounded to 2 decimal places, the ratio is 1.02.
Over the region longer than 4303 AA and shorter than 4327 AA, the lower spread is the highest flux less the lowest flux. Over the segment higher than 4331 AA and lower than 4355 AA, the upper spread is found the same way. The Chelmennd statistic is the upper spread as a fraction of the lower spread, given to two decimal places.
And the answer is 1.10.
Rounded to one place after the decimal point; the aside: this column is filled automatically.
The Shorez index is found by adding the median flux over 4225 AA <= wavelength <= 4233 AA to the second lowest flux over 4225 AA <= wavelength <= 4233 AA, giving 15.1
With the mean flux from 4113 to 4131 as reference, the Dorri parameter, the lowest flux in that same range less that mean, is -0.71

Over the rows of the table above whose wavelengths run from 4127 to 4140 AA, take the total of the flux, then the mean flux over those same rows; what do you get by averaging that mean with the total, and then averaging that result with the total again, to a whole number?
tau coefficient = 43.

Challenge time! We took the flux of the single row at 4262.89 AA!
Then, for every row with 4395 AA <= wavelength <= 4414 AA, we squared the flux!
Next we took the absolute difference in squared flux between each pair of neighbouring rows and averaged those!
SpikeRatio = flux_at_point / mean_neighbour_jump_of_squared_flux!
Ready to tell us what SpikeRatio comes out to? 1.44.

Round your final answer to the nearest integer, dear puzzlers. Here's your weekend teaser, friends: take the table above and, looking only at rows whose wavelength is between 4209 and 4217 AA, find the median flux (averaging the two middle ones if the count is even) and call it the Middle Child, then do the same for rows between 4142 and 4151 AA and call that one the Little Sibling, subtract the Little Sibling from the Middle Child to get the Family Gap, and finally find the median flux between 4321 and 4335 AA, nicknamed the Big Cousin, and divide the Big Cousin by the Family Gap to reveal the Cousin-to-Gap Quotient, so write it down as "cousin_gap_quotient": -35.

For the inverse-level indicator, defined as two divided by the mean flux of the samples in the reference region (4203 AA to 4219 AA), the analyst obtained 0.247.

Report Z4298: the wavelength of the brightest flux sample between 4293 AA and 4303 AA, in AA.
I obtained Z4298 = 4294.42 AA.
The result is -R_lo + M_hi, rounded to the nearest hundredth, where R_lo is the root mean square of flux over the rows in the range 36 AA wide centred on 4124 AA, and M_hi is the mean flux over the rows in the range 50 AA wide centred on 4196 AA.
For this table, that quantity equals 0.27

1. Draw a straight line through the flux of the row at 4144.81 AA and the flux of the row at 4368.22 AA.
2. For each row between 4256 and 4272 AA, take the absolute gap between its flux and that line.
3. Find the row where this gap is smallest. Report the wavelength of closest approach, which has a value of 4264.86 AA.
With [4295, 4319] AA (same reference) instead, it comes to 4318.22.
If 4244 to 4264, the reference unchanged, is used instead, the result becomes 4249.17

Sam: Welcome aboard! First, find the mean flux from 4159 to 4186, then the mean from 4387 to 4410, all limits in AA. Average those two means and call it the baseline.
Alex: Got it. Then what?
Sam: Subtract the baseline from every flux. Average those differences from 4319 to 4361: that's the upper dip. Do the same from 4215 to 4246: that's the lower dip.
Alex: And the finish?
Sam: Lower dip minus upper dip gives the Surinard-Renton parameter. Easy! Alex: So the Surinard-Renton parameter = 0.73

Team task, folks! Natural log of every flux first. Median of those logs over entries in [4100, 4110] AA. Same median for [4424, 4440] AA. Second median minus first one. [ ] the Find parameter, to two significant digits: 0.34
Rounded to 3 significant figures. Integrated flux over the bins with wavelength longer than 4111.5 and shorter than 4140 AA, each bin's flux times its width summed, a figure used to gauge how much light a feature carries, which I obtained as 215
